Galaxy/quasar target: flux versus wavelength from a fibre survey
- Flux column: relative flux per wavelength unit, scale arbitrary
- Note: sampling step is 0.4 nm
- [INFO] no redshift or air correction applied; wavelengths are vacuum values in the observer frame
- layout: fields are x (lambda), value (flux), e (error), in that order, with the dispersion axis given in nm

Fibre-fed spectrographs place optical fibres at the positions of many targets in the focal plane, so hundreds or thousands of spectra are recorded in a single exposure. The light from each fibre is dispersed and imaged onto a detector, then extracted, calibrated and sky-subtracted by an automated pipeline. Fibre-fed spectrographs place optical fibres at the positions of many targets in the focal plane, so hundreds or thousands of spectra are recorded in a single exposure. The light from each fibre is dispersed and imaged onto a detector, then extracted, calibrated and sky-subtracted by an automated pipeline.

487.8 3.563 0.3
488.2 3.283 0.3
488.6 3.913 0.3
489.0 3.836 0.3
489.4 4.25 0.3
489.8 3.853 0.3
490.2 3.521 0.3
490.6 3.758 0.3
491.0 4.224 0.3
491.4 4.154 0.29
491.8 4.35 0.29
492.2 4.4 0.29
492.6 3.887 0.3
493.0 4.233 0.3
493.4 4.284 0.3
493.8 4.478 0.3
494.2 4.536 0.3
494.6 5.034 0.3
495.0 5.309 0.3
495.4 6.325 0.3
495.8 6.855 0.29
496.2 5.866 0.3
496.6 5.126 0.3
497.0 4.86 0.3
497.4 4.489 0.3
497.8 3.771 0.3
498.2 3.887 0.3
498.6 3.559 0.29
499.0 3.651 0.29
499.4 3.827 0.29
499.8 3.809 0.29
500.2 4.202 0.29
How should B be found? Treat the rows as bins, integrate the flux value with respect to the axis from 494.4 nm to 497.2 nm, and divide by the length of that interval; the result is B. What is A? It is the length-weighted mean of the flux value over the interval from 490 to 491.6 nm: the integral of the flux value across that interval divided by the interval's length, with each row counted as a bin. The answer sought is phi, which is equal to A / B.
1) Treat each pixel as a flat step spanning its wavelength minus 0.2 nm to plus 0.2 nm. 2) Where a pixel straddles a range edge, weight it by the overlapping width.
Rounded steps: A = 3.9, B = 5.6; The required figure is 0.7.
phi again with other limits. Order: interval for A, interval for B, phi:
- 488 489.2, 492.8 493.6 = 0.9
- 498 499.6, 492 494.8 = 0.8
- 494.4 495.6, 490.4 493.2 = 1.3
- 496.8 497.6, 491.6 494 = 1.1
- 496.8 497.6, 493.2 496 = 0.9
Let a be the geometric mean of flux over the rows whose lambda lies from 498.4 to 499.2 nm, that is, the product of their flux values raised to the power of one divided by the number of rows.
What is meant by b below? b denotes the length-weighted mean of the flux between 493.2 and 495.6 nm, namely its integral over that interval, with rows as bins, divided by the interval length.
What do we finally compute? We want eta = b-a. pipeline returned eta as 1.4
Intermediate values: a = 3.6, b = 4.99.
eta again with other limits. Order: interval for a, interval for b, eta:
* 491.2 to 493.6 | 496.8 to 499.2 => -0.2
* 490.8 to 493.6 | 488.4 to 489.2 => -0.3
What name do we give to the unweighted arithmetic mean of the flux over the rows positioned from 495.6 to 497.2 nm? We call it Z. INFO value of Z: 5.7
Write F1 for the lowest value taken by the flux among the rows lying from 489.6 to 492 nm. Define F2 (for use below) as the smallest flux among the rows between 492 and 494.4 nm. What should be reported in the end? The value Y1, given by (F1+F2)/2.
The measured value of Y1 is 3.70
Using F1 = 3.521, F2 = 3.887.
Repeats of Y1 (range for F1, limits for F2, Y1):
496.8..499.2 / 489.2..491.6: 3.54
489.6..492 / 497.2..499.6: 3.54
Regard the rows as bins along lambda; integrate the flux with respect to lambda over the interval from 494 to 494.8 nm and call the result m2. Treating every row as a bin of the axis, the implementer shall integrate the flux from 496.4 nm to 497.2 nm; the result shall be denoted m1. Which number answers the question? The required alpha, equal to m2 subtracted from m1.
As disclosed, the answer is 0.2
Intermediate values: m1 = 4.0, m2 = 3.8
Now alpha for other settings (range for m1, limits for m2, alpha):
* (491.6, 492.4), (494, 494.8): -0.3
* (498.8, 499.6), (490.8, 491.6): -0.4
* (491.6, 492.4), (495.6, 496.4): -1.6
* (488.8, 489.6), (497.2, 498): -0.1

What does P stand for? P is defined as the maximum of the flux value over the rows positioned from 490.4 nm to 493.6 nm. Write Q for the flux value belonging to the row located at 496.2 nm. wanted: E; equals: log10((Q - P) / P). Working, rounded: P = 4.4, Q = 5.866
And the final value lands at -0.48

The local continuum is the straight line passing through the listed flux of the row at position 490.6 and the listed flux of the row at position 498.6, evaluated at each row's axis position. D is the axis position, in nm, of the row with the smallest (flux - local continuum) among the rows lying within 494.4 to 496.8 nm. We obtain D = 494.6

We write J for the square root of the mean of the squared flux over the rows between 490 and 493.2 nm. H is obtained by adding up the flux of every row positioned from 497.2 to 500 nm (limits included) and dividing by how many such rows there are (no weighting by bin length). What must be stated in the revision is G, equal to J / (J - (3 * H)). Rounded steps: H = 3.86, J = 4.08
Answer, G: -0.54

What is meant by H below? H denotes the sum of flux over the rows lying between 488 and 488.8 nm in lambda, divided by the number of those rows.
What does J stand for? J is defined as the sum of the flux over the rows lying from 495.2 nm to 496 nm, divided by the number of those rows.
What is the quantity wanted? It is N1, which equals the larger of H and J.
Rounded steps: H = 3.60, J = 6.6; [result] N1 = 6.59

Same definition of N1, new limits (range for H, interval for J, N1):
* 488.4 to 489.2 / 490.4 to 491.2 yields 3.99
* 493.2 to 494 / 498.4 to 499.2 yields 4.38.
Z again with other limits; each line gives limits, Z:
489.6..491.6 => 3.9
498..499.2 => 3.7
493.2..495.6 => 5.0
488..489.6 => 3.8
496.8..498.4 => 4.3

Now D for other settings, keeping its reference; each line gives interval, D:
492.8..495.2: 493.0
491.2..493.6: 492.6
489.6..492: 490.2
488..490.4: 488.2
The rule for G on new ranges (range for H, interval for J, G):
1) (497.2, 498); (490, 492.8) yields -0.49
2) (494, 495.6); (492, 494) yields -0.37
